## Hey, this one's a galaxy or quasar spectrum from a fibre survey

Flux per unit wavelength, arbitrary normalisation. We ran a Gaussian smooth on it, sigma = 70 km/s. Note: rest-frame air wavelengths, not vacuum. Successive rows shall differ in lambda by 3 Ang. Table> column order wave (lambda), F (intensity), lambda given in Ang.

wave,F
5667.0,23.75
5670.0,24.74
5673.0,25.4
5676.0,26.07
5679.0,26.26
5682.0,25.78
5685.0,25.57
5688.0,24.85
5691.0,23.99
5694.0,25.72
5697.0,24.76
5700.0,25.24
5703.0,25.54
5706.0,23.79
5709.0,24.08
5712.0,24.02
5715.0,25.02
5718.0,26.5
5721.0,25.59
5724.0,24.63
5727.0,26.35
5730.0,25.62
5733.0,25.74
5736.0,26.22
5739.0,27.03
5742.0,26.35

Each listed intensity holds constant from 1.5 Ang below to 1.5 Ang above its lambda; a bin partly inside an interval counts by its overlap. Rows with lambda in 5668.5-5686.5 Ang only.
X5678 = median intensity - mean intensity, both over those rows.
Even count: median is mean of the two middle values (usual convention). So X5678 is 0.038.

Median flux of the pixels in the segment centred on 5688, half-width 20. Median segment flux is 25.4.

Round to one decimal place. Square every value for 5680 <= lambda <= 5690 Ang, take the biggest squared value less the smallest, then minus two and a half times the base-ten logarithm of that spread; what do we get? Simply -4.2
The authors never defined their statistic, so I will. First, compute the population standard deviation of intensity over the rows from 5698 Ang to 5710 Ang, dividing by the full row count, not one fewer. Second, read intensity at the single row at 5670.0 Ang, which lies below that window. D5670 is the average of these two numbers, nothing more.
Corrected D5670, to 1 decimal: 12.7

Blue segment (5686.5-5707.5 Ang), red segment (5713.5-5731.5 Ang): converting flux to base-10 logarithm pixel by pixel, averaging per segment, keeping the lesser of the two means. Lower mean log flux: 1.40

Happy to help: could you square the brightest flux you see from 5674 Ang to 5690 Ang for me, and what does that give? 690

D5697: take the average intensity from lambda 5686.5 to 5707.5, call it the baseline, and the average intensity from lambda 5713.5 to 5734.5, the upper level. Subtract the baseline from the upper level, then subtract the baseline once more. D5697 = -24.0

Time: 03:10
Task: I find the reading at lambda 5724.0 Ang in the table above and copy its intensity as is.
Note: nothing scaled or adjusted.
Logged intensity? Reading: 24.63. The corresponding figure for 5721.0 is 25.59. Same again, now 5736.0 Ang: 26.22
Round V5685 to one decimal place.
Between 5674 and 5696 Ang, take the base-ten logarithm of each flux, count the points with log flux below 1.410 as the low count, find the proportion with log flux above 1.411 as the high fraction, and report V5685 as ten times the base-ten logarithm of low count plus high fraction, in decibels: 5.4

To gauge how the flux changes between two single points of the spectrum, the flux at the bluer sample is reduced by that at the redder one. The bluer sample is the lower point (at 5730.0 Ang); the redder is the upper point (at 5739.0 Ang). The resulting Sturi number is -1.4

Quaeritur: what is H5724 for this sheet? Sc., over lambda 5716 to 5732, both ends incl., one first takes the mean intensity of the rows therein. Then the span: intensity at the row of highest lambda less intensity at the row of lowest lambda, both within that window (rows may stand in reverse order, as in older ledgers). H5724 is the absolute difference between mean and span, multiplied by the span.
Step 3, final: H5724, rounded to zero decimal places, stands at -23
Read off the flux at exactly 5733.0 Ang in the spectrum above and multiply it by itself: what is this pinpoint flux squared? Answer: 663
